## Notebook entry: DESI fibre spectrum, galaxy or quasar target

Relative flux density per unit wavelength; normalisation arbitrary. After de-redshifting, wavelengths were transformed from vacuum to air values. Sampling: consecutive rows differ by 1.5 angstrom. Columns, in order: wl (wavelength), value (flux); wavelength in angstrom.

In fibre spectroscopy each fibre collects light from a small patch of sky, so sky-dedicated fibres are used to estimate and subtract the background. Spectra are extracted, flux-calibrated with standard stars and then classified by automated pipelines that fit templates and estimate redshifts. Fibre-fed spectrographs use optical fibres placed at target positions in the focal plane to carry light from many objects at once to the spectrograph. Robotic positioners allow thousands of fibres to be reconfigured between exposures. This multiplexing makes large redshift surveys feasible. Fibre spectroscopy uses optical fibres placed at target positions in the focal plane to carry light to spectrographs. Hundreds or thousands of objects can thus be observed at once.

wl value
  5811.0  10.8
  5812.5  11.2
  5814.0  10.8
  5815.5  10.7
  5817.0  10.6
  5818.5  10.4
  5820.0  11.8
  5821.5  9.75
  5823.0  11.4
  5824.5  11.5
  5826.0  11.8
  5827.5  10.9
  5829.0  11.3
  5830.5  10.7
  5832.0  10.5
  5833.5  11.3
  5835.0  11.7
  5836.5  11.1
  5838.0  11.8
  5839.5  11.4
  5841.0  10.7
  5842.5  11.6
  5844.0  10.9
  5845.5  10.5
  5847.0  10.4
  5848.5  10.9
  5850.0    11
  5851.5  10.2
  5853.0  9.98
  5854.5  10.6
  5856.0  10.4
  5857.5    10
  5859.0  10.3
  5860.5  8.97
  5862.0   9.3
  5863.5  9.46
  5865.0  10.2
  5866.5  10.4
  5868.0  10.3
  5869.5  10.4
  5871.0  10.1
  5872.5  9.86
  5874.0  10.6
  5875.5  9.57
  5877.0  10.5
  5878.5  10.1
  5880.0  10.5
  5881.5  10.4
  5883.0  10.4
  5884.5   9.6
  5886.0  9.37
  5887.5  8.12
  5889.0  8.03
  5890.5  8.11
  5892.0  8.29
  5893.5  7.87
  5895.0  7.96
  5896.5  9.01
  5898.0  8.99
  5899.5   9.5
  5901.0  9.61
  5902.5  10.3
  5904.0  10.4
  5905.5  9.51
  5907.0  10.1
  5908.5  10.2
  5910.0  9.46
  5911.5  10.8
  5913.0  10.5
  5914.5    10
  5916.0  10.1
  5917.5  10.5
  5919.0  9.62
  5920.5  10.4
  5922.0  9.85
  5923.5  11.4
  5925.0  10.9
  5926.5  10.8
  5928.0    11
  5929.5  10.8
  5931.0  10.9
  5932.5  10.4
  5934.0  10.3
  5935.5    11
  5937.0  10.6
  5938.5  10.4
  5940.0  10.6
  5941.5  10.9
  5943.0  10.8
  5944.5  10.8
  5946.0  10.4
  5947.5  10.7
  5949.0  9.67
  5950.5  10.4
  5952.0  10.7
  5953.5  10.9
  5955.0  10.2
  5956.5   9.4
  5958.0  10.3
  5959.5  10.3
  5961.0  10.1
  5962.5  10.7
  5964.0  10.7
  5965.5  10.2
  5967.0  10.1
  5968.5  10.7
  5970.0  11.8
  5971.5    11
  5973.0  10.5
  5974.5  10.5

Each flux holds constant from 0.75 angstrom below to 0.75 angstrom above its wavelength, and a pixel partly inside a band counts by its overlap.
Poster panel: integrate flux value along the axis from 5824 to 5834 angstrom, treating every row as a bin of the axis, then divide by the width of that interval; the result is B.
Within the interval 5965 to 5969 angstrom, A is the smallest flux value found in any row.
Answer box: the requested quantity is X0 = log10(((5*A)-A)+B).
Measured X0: 1.71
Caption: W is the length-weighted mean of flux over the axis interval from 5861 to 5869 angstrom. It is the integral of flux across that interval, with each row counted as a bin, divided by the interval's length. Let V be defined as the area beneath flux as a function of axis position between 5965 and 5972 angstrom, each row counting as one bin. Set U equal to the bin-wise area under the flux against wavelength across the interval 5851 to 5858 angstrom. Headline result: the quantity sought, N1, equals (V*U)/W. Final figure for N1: 545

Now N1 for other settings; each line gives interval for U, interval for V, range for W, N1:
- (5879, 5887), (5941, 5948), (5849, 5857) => 575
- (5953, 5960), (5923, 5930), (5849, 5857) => 525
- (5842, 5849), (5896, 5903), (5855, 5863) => 512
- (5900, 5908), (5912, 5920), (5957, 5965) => 626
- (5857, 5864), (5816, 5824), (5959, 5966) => 558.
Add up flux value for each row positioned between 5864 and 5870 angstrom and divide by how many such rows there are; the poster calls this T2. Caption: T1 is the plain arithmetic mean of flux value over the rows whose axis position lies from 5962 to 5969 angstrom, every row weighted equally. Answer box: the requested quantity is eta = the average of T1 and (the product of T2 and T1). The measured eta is 59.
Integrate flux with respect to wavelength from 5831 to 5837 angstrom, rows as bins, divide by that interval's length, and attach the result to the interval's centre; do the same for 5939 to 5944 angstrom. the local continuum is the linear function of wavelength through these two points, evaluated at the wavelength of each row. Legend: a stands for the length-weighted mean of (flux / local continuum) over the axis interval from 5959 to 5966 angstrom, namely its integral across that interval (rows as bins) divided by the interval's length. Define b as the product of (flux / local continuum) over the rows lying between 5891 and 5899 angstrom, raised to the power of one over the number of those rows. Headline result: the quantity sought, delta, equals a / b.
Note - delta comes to 1.27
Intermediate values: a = 0.98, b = 0.77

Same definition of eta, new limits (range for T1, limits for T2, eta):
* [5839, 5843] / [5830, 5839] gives 68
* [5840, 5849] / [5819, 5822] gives 64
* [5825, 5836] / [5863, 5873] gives 62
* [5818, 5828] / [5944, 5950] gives 63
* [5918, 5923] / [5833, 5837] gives 62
